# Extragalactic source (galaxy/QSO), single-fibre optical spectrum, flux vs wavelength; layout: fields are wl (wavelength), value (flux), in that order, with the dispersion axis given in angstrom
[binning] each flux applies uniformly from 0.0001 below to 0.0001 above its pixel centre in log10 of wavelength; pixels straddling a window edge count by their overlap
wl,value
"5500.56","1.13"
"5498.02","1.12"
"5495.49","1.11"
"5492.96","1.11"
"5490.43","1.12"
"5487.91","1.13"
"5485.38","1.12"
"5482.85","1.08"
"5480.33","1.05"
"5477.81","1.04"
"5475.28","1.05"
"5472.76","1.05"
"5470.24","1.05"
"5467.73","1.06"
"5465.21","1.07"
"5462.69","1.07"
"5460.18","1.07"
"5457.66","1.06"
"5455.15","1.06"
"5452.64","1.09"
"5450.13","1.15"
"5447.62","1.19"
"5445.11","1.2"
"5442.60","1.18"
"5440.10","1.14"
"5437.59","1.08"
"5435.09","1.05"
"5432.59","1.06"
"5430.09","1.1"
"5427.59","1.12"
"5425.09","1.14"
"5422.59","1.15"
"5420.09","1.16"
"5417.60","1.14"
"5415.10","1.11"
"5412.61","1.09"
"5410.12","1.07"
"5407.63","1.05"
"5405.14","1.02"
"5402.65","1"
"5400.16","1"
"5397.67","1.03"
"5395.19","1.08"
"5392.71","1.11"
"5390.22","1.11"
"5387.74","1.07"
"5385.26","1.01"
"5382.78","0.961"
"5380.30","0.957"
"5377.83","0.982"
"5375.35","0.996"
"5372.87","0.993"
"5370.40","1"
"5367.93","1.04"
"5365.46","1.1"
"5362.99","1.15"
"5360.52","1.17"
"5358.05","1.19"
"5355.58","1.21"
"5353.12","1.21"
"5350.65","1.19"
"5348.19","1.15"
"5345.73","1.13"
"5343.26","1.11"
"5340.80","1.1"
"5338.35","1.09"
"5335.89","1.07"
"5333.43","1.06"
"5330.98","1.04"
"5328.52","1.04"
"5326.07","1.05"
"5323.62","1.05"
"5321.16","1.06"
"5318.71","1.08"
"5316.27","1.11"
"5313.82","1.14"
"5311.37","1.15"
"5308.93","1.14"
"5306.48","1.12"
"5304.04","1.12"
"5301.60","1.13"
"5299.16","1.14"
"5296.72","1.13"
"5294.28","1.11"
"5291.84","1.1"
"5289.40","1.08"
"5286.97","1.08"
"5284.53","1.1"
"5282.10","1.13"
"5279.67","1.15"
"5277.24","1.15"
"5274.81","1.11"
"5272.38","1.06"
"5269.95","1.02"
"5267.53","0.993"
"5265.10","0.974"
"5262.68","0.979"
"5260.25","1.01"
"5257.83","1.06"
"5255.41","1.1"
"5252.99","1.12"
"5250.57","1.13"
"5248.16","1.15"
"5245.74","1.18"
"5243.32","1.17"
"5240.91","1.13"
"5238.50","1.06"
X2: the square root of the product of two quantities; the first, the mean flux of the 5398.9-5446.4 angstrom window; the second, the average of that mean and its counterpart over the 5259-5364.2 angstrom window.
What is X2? 1.10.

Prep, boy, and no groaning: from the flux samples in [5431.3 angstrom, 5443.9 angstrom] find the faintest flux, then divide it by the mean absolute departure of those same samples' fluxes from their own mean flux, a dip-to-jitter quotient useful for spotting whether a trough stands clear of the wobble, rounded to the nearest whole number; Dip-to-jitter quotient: 23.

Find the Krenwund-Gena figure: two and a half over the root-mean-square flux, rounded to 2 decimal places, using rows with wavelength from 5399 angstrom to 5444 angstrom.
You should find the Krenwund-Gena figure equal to 2.29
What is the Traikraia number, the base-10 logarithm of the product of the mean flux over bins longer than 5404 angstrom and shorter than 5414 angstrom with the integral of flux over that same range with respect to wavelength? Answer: 1.05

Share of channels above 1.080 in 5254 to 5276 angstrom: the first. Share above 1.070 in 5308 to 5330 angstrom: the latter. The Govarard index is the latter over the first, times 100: 250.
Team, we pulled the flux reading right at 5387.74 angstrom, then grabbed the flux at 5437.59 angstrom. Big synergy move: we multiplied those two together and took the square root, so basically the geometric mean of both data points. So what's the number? 1.07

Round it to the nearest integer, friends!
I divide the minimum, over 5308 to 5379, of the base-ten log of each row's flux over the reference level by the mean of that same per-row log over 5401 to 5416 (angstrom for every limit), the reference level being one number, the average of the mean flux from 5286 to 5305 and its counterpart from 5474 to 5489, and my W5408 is 3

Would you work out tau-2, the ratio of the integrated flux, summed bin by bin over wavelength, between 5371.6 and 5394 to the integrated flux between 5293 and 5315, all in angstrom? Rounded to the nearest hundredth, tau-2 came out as 0.92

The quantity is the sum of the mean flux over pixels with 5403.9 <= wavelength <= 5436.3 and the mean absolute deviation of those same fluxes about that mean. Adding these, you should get 1.13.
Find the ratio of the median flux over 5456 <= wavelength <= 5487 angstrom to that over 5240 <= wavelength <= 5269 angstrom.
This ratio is 0.95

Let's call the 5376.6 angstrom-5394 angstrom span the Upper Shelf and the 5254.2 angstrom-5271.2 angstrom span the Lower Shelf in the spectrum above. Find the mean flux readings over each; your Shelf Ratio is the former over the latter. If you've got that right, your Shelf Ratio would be 1.01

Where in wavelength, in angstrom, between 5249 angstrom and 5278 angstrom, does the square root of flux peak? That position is 5277.24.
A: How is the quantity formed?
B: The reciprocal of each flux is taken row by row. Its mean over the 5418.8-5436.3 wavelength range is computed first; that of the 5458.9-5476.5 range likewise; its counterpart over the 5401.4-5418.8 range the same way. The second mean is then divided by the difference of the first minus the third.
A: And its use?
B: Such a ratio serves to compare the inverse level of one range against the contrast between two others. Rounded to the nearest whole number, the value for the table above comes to -26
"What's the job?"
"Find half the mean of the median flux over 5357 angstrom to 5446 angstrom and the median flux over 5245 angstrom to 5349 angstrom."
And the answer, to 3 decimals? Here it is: 0.545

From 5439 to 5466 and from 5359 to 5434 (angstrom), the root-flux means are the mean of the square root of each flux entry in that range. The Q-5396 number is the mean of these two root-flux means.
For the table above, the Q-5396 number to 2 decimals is 1.04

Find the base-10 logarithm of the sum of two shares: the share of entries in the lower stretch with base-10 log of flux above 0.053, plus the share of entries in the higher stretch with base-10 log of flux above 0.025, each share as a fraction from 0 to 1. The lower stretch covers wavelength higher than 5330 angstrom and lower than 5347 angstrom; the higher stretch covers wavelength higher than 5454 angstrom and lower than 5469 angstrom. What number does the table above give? 0.06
